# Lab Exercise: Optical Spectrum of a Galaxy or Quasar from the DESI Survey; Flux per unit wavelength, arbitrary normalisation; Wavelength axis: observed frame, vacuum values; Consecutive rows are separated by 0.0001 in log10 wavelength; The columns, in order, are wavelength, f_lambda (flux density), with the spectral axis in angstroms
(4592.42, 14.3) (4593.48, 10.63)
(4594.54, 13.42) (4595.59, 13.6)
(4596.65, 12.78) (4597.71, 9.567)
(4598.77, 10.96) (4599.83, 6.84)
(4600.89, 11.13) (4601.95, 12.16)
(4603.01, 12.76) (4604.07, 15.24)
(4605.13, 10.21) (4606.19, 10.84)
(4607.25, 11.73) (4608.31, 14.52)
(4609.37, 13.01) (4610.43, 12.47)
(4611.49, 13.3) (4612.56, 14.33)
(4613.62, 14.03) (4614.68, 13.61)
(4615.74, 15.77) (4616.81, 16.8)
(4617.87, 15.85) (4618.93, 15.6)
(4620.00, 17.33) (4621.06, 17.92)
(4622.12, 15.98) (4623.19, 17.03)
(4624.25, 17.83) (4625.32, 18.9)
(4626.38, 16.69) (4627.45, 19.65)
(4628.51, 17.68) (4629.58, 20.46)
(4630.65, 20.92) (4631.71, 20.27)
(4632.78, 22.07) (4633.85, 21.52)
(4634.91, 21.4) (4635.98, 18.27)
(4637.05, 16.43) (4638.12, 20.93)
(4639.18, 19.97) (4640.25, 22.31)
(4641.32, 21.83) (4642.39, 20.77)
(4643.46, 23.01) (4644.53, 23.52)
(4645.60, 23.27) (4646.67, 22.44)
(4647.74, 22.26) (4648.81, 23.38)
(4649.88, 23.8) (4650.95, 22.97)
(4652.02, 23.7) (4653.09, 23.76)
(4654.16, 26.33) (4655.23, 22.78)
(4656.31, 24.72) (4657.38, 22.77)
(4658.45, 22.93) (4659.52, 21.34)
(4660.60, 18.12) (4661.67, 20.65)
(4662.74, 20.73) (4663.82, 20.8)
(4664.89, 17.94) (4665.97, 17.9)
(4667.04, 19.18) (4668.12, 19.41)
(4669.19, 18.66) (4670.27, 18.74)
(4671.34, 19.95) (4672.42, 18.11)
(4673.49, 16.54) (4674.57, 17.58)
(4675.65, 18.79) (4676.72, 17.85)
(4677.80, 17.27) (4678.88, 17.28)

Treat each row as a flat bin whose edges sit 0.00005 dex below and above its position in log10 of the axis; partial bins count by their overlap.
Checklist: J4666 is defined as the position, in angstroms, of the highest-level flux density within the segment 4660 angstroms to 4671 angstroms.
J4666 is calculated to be 4663.82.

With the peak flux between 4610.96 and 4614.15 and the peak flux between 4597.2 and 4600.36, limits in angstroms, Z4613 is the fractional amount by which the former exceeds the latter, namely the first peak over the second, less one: 0.3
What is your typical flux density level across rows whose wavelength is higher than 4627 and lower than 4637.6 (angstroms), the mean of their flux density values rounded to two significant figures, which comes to 20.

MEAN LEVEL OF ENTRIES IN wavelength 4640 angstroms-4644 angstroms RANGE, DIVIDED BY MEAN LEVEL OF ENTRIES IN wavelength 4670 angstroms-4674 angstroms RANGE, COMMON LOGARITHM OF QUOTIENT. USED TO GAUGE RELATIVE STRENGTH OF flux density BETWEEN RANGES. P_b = 0.08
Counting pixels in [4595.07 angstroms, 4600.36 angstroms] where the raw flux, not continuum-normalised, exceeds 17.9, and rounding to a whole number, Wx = 0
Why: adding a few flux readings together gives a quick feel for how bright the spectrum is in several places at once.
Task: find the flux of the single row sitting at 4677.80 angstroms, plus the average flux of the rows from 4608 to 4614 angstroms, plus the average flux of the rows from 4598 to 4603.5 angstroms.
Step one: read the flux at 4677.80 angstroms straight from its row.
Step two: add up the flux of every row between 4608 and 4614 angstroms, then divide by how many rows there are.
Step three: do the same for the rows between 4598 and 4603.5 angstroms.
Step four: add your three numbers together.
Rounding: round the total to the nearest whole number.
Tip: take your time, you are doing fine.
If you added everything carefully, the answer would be 42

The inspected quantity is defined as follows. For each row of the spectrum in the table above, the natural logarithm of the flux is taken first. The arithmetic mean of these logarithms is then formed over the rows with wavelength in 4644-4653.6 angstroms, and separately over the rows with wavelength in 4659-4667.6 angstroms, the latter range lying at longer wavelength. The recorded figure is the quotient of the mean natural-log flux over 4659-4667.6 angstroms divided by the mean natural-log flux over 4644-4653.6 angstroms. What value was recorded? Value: 0.94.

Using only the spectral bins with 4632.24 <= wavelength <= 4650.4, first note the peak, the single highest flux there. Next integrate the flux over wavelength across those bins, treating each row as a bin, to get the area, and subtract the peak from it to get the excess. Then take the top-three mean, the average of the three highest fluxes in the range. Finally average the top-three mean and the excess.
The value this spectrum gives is 196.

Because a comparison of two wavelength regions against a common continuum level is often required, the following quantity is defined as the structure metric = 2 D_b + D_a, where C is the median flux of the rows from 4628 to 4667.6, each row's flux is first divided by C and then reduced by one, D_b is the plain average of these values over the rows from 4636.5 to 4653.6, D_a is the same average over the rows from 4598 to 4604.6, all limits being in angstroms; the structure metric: -0.41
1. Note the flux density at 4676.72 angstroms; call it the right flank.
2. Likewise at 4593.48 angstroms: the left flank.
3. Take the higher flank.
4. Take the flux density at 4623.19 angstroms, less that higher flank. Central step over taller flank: -0.8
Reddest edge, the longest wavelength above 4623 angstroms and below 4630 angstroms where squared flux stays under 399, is 4628.51 angstroms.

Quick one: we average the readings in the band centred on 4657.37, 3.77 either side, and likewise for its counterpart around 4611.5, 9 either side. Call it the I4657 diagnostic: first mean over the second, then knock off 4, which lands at -2.37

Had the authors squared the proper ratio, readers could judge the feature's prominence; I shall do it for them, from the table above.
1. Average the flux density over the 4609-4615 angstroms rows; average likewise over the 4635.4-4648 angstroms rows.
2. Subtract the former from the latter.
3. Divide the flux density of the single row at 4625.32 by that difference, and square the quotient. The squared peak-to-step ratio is 5.9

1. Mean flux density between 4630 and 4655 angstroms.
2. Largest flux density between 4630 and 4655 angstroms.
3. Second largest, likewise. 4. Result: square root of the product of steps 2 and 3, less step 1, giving 3.1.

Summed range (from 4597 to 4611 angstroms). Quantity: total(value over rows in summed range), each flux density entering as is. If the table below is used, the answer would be 151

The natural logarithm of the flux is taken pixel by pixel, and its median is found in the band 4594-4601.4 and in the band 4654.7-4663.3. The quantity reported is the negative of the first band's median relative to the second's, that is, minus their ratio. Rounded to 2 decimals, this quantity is -0.78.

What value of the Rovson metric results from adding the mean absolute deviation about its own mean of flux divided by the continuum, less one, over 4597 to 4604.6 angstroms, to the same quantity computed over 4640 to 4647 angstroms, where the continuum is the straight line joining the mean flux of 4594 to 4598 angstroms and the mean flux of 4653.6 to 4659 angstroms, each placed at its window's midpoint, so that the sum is 0.15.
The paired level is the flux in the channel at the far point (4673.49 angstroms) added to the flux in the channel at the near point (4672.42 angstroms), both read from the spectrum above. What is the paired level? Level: 35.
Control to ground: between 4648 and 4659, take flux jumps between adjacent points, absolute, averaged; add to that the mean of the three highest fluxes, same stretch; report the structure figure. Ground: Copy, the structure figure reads 26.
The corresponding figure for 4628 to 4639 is 23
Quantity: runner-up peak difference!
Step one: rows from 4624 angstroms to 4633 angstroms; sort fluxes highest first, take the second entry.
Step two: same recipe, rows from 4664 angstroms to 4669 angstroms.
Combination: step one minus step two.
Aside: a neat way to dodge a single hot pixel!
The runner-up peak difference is 2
